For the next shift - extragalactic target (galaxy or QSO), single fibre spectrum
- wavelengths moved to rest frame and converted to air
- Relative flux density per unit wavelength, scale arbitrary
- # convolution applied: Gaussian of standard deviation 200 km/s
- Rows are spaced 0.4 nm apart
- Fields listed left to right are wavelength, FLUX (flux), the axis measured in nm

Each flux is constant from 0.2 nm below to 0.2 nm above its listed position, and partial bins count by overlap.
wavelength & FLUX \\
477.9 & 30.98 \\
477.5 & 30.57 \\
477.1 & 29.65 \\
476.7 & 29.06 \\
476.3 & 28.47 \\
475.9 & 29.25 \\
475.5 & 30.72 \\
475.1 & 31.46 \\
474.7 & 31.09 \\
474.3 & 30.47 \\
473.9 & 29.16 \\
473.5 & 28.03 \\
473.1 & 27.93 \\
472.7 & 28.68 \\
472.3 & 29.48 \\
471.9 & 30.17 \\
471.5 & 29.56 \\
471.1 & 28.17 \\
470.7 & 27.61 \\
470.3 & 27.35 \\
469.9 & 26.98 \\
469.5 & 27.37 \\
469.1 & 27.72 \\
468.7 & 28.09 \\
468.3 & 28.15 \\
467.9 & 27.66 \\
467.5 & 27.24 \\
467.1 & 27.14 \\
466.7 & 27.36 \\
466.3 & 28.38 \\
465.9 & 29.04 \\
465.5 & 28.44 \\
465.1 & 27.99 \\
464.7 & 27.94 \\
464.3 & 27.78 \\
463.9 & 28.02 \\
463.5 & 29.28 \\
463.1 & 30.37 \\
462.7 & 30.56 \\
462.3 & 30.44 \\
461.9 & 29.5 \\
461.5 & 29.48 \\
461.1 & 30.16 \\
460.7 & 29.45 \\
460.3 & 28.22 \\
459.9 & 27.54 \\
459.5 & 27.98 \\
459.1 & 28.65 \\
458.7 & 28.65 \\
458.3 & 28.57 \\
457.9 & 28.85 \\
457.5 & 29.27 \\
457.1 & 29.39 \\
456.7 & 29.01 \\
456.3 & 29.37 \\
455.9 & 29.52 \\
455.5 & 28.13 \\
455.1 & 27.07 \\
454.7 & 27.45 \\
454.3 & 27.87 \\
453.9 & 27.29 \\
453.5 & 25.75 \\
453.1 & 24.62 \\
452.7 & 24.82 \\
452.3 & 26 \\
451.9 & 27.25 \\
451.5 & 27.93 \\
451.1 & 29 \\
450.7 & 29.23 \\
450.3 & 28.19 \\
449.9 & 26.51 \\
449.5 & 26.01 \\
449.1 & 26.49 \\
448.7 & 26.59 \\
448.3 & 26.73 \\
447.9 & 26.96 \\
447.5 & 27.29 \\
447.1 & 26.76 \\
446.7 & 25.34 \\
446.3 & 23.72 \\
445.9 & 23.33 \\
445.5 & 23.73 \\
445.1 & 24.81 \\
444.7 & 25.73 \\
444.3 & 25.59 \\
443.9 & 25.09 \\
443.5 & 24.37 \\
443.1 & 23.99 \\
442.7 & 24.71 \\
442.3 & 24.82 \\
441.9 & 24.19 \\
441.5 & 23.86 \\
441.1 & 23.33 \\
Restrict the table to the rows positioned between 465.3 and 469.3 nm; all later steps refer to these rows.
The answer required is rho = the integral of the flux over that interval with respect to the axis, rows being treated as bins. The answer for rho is 112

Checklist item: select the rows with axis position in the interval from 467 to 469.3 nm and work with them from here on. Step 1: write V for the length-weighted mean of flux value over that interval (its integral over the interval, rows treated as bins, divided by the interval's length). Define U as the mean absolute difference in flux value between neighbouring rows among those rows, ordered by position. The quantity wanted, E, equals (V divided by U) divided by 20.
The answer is 4.81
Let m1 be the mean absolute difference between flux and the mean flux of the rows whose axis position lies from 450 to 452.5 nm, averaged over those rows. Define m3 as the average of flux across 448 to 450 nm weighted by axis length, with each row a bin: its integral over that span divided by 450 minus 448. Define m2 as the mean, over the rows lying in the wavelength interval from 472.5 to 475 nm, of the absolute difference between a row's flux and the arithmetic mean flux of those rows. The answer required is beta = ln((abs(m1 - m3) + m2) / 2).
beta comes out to 2.59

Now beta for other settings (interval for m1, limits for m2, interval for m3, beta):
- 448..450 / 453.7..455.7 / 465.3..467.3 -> 2.65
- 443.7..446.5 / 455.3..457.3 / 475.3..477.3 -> 2.67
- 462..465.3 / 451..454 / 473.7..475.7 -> 2.73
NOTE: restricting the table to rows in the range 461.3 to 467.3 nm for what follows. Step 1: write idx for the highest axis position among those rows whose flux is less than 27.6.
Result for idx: 467.1 nm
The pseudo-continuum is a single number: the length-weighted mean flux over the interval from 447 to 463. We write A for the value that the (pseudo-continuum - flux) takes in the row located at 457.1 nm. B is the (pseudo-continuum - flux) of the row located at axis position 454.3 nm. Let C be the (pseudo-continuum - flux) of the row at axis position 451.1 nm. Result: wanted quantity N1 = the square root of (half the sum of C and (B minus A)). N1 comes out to 0.5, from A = -1.4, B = 0.1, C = -1.0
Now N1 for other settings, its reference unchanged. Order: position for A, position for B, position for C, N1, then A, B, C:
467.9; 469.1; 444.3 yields 1.1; 0.3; 0.3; 2.4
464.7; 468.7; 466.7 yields 0.5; 0.0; -0.1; 0.6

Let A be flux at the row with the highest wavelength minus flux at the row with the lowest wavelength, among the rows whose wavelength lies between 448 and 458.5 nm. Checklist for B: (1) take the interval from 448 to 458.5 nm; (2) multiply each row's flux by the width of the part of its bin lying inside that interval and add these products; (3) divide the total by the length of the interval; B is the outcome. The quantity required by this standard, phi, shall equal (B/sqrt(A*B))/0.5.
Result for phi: 8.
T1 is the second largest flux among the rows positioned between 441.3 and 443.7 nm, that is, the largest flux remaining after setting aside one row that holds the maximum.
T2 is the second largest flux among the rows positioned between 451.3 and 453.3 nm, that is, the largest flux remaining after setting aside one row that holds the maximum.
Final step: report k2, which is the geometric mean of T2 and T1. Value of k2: 25.9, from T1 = 24.71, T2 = 27.25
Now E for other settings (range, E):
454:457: 2.26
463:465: 2.08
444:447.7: 1.55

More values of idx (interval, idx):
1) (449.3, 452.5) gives 452.3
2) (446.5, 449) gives 448.7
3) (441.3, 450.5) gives 449.9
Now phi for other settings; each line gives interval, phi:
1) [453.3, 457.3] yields 6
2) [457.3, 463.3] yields 10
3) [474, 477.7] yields 35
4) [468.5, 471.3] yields 37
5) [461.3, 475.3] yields 8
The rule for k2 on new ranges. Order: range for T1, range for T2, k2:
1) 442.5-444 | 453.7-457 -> 26.9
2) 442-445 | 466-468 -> 26.6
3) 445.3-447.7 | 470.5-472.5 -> 28.1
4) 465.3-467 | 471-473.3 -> 29.0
